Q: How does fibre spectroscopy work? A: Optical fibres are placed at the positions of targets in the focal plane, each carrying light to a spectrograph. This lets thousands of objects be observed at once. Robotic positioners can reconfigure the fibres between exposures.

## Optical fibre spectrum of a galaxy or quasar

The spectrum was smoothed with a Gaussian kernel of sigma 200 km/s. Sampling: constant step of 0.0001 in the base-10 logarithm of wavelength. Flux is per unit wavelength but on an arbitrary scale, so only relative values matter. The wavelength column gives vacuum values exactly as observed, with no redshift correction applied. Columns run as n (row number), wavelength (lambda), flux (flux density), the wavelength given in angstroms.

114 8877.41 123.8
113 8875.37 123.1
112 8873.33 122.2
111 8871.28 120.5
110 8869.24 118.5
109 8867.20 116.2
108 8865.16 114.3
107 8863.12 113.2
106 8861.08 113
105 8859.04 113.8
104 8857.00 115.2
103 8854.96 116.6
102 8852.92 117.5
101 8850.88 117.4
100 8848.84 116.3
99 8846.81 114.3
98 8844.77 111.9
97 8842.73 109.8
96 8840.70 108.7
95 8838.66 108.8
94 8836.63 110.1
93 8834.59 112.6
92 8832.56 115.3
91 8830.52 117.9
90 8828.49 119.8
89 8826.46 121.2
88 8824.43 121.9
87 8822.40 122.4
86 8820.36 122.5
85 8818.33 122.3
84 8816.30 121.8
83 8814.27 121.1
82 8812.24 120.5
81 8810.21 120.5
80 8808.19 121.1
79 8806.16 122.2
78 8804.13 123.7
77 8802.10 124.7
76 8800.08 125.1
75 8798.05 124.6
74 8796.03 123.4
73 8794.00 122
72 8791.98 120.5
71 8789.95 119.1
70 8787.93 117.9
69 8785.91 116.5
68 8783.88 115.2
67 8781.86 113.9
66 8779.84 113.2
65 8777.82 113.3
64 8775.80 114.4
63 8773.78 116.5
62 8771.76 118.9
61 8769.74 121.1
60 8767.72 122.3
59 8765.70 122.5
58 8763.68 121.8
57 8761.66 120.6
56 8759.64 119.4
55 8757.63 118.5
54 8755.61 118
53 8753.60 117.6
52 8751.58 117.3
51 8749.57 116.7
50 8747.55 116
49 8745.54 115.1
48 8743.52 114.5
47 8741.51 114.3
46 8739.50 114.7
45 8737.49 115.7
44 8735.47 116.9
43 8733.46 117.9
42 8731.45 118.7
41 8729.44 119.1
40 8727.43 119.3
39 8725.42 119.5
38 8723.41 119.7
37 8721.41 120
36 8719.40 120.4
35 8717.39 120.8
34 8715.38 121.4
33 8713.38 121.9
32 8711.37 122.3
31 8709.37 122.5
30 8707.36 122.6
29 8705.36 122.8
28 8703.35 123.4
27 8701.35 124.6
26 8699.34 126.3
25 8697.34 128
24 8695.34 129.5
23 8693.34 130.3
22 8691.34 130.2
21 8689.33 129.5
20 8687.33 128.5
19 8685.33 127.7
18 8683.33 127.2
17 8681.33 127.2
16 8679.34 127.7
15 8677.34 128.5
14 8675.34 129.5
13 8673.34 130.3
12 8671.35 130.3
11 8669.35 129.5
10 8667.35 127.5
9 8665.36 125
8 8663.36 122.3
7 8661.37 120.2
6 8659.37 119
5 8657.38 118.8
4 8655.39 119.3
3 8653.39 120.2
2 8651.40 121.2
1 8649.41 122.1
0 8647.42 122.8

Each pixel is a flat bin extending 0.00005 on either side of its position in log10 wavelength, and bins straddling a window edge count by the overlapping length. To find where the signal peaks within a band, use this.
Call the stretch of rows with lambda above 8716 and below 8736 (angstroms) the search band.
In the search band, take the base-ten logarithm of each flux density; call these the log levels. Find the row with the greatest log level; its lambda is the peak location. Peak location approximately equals 8717.39 angstroms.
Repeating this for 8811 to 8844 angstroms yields 8820.36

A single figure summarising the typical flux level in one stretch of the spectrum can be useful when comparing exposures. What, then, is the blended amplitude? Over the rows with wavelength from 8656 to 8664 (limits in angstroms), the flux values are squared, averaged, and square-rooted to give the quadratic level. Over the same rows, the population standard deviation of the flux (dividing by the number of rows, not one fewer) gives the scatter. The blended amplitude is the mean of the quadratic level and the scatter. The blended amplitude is 60.74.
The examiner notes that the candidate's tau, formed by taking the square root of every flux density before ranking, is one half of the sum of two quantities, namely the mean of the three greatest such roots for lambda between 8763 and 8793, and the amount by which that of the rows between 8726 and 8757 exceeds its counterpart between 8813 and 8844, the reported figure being 5.45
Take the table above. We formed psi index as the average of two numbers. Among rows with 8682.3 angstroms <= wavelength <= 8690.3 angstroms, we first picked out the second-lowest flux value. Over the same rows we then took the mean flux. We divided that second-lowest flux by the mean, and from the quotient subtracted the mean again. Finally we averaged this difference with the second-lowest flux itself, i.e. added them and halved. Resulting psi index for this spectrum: 0.24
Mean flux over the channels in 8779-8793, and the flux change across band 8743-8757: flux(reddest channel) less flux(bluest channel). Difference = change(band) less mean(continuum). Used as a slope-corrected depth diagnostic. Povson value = -113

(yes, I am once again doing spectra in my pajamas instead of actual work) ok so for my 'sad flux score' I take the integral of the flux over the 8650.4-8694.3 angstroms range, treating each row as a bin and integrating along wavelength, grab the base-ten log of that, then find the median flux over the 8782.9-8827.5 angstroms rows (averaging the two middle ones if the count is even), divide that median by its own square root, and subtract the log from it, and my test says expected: 7.30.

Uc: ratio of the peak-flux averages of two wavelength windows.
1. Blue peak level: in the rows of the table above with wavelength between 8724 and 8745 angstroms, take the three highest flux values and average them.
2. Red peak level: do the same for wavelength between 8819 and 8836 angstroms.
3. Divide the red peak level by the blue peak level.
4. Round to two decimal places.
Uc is 1.02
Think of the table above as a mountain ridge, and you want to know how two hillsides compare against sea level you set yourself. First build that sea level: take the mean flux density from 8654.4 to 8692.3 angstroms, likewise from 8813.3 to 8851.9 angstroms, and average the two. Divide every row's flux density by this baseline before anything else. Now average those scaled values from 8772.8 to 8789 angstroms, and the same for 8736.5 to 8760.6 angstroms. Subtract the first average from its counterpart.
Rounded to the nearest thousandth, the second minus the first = 0.011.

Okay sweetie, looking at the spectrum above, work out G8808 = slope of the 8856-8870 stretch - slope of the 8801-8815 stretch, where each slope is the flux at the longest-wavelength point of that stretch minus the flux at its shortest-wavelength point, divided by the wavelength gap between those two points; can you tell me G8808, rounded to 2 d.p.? 0.57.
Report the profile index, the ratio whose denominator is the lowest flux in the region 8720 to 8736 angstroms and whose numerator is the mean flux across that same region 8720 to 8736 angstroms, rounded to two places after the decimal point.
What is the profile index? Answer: 1.02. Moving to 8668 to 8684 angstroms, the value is 1.01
